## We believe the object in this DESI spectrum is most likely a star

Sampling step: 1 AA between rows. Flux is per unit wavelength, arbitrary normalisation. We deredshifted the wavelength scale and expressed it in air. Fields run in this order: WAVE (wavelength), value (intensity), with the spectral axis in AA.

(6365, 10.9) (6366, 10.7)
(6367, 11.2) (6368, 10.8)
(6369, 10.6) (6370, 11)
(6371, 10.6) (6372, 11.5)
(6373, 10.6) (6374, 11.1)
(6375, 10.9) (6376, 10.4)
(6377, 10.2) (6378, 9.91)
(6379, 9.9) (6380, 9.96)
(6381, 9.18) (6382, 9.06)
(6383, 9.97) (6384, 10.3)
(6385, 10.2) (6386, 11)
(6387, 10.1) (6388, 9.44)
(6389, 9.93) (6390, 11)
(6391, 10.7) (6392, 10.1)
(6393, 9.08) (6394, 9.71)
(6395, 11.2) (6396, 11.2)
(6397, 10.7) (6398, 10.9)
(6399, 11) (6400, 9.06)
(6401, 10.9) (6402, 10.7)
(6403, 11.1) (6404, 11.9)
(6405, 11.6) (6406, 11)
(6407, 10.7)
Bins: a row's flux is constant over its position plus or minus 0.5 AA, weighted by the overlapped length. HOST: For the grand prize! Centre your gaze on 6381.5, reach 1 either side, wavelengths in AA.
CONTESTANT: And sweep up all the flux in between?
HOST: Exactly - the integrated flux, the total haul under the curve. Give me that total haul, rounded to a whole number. 18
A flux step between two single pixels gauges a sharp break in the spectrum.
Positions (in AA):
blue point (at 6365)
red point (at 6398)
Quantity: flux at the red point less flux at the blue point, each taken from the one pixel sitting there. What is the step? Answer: 0.0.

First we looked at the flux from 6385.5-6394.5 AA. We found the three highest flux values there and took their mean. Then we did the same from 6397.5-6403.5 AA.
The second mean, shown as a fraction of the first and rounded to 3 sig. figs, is 1.01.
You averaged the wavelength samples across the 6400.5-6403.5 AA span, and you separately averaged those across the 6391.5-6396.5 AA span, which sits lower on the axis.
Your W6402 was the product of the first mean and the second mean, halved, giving 56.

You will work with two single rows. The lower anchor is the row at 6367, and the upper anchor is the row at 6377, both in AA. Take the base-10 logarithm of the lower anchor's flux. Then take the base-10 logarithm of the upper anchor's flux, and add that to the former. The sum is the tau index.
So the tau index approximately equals 2.06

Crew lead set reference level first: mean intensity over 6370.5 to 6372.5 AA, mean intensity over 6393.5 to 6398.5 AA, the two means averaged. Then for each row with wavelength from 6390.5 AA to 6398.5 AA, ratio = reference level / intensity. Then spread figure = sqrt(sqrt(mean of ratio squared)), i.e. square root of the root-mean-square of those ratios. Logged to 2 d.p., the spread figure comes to 1.02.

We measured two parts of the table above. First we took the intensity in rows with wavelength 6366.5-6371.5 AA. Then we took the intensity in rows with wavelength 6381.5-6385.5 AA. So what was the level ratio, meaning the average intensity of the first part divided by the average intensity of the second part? 1.10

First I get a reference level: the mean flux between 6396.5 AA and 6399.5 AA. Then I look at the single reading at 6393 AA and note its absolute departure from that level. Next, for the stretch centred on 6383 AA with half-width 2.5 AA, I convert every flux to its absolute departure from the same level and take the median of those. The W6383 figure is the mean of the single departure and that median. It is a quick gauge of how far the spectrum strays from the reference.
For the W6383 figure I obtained 1.3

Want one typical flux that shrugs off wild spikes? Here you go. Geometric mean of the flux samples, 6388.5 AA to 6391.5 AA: 10.53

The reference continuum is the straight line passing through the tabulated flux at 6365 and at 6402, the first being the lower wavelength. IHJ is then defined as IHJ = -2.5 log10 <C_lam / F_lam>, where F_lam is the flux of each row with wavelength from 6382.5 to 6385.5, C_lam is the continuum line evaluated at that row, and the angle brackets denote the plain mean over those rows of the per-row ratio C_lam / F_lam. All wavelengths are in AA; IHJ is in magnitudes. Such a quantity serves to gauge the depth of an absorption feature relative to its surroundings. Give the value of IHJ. -0.067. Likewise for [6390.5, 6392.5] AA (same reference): -0.038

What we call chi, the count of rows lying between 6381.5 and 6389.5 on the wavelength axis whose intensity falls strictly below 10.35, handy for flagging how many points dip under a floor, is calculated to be 7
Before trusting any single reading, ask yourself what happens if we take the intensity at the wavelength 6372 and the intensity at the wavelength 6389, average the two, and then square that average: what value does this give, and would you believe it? 115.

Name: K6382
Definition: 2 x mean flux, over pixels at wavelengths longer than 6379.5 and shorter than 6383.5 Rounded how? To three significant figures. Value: 19.1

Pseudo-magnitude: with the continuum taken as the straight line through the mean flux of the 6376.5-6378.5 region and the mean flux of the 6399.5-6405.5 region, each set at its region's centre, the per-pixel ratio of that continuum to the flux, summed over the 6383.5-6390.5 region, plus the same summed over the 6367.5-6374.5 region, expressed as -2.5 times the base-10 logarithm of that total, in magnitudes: -2.82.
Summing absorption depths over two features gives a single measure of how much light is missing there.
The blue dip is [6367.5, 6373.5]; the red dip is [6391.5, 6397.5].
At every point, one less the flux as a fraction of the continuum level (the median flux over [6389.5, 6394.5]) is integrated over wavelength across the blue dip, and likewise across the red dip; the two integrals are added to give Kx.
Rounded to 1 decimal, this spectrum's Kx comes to -0.6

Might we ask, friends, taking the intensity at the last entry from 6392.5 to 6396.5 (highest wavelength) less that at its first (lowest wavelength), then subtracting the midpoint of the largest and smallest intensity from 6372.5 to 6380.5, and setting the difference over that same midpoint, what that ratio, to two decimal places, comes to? -0.80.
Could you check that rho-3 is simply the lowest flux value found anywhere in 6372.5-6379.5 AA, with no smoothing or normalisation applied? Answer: 9.9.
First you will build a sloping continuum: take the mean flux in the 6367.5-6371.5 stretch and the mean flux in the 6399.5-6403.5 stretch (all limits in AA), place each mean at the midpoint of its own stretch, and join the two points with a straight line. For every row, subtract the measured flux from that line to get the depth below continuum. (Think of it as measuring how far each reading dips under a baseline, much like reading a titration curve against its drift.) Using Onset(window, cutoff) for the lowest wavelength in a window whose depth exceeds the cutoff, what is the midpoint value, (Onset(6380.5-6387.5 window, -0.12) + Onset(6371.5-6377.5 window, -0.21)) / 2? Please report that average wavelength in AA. 6377.0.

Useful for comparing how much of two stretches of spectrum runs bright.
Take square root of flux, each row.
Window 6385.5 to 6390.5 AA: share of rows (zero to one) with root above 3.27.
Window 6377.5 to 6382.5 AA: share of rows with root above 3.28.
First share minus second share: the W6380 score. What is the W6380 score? 0.40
